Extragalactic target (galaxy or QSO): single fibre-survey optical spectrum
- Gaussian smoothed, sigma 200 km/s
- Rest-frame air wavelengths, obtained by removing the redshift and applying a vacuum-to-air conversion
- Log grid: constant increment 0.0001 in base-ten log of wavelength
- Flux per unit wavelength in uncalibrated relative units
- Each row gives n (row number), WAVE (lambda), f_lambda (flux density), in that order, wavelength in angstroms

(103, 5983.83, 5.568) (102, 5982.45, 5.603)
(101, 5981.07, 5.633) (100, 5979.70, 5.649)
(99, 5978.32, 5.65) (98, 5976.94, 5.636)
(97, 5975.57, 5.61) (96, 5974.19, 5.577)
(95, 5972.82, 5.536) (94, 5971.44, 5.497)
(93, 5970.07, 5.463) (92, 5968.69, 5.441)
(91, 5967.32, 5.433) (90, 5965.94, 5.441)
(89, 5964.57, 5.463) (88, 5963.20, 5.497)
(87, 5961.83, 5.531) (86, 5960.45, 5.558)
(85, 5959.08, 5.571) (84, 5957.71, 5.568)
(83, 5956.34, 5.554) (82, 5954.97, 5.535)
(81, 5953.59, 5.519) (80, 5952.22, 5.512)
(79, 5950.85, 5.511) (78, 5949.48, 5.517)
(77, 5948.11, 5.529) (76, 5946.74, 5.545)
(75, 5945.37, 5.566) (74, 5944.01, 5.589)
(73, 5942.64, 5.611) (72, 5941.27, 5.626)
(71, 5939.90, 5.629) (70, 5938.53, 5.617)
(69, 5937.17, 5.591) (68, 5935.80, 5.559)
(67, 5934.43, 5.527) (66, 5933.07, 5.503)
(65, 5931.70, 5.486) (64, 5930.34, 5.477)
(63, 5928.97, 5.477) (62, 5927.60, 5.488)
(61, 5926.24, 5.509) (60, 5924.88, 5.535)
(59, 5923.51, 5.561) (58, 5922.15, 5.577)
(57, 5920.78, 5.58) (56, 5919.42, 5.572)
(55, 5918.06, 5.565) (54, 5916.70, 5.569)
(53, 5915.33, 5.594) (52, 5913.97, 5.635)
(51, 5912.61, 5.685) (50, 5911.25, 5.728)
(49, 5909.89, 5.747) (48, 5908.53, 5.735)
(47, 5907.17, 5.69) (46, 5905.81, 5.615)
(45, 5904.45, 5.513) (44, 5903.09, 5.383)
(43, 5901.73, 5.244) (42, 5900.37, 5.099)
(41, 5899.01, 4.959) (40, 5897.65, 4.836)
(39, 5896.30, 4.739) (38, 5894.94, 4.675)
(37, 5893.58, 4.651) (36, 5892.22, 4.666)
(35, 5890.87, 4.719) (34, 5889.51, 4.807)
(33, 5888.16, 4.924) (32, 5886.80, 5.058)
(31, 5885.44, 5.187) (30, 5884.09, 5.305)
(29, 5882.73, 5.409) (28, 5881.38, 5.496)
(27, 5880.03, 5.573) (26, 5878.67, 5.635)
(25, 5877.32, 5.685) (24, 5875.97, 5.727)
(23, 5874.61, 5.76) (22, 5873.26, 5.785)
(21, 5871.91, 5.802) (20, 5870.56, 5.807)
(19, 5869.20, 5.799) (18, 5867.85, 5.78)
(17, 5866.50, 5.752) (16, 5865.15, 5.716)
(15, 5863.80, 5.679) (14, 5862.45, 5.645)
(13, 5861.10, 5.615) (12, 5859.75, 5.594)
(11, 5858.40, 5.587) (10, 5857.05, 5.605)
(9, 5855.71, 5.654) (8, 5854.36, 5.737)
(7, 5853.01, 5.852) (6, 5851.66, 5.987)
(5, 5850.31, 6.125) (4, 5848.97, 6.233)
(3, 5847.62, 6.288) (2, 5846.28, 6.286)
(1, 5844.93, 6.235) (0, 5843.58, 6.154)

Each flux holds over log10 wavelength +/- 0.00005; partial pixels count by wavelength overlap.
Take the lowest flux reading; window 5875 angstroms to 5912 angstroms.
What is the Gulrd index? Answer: 4.651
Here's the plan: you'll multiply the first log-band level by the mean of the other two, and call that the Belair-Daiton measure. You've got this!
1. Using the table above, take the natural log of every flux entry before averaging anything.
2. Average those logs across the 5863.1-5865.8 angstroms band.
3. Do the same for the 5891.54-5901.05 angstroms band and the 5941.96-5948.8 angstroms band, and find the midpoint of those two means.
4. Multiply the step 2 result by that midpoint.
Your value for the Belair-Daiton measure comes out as 2.86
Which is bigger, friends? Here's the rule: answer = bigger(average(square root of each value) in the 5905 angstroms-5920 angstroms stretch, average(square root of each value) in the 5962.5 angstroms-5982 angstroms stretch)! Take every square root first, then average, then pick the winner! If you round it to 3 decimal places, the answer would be 2.377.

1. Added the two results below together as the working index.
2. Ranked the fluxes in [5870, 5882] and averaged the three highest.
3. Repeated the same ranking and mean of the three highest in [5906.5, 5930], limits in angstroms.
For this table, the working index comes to 11.5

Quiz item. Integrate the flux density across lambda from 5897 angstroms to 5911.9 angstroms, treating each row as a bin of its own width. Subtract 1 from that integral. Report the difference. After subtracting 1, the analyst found 80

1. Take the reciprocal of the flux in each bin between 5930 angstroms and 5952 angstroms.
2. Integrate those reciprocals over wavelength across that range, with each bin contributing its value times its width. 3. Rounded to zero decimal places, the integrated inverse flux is 4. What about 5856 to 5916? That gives 11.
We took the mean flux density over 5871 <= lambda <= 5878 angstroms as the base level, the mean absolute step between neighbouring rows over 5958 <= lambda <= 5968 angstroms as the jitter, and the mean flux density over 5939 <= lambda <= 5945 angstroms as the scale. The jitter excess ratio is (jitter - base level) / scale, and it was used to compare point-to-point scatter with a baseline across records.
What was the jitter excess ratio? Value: -1.02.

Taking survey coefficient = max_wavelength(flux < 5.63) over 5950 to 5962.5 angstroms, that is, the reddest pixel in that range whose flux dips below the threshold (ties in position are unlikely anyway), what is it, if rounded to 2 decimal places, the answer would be 5961.83 angstroms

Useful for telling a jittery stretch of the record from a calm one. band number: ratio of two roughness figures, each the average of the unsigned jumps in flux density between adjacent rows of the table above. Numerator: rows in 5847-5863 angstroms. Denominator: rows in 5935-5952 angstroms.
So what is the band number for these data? 4.0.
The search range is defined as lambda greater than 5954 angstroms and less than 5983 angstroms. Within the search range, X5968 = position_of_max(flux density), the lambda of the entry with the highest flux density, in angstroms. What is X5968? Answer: 5978.32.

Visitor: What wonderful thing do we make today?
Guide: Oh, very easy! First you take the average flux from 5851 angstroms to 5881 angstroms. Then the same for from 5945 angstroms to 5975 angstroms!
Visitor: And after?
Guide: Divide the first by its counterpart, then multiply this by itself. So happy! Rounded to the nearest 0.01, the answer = 1.07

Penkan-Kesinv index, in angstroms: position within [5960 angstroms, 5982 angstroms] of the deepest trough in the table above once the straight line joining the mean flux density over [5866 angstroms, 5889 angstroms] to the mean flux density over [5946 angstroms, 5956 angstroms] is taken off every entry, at 5967.32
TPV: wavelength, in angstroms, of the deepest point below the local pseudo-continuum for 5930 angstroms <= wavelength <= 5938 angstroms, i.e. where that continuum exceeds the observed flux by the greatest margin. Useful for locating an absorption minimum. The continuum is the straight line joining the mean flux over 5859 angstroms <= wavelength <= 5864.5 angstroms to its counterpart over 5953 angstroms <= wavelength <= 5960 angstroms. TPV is 5930.34 angstroms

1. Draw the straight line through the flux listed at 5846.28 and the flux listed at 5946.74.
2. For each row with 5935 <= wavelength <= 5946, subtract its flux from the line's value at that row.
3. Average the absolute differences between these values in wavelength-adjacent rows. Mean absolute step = 0.02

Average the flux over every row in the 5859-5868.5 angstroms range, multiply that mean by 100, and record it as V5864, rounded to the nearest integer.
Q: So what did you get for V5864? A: 568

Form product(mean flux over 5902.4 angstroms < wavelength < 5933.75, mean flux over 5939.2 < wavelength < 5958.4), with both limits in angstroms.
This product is 31.0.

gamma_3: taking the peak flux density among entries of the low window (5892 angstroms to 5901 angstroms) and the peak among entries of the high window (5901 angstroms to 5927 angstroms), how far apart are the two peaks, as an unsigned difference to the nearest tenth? 0.6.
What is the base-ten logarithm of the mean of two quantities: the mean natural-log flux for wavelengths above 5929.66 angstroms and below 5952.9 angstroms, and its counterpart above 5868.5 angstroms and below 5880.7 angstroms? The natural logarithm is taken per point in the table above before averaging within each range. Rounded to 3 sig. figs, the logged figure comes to 0.238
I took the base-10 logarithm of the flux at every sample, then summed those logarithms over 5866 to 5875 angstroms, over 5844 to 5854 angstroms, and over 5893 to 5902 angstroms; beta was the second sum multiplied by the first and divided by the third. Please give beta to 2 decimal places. 6.11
